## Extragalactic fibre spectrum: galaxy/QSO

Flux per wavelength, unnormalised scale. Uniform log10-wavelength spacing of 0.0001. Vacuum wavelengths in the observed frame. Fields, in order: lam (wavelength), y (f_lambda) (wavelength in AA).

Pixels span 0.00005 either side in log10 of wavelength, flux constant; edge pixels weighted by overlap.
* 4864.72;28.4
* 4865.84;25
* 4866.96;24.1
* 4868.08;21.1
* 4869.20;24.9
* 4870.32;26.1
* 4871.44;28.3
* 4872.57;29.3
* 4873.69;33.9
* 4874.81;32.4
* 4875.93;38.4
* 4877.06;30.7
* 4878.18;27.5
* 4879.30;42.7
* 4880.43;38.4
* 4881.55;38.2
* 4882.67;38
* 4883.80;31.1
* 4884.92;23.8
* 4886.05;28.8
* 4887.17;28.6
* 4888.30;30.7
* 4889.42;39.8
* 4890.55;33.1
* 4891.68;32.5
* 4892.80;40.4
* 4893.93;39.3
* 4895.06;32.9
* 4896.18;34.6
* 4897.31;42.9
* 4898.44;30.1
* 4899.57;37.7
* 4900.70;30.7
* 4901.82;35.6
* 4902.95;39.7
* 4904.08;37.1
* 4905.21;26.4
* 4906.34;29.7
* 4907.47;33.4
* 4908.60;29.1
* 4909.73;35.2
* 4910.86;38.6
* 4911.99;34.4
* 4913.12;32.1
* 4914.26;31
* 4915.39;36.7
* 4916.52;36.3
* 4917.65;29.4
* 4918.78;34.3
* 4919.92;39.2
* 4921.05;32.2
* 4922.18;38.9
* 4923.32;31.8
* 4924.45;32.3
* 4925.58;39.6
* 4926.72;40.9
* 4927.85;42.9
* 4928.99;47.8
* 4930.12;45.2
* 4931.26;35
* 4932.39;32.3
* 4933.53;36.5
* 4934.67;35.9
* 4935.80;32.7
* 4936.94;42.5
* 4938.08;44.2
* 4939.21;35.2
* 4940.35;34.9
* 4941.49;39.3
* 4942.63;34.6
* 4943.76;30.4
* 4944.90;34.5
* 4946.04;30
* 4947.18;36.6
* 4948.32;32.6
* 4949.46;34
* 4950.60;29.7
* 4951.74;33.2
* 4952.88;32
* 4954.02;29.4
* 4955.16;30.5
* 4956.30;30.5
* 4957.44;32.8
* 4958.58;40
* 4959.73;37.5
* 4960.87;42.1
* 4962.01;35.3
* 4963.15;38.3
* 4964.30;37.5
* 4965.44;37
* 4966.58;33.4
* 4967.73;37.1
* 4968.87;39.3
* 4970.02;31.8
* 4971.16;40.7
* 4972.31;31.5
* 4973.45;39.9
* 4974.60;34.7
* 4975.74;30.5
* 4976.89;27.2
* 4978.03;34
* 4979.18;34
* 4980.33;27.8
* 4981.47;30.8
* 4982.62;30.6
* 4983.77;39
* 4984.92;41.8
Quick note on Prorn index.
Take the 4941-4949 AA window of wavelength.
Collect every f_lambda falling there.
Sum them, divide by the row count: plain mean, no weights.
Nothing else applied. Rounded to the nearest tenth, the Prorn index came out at 34.0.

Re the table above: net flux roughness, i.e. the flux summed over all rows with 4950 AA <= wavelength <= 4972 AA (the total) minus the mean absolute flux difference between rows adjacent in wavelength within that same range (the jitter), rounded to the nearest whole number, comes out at 665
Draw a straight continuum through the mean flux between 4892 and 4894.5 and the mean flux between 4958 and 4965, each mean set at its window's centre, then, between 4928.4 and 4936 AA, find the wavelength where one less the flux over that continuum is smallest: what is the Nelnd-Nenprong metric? 4928.99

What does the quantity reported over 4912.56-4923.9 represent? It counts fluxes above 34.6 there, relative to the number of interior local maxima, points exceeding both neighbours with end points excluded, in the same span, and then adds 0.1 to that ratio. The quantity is 1.4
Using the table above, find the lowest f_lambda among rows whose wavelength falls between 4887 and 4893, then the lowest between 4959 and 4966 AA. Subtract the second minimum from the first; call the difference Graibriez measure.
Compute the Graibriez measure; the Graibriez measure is -7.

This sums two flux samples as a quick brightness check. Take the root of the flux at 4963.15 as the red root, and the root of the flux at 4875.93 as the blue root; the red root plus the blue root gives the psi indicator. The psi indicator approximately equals 12.4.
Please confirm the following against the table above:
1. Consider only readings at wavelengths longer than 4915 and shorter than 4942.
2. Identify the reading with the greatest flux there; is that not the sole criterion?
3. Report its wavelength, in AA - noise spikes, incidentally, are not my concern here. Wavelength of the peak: 4928.99 AA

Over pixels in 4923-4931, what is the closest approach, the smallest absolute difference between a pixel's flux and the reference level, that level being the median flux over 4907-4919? 2.00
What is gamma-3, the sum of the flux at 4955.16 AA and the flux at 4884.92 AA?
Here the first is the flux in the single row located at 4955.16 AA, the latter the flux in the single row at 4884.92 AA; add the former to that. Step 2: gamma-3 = 54.3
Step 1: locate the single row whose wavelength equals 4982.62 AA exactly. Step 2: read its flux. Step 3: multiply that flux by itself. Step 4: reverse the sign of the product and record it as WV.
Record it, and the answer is -936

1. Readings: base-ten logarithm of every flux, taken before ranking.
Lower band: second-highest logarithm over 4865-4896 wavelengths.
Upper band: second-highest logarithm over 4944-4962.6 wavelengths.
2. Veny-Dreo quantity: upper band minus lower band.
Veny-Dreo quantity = 0.00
